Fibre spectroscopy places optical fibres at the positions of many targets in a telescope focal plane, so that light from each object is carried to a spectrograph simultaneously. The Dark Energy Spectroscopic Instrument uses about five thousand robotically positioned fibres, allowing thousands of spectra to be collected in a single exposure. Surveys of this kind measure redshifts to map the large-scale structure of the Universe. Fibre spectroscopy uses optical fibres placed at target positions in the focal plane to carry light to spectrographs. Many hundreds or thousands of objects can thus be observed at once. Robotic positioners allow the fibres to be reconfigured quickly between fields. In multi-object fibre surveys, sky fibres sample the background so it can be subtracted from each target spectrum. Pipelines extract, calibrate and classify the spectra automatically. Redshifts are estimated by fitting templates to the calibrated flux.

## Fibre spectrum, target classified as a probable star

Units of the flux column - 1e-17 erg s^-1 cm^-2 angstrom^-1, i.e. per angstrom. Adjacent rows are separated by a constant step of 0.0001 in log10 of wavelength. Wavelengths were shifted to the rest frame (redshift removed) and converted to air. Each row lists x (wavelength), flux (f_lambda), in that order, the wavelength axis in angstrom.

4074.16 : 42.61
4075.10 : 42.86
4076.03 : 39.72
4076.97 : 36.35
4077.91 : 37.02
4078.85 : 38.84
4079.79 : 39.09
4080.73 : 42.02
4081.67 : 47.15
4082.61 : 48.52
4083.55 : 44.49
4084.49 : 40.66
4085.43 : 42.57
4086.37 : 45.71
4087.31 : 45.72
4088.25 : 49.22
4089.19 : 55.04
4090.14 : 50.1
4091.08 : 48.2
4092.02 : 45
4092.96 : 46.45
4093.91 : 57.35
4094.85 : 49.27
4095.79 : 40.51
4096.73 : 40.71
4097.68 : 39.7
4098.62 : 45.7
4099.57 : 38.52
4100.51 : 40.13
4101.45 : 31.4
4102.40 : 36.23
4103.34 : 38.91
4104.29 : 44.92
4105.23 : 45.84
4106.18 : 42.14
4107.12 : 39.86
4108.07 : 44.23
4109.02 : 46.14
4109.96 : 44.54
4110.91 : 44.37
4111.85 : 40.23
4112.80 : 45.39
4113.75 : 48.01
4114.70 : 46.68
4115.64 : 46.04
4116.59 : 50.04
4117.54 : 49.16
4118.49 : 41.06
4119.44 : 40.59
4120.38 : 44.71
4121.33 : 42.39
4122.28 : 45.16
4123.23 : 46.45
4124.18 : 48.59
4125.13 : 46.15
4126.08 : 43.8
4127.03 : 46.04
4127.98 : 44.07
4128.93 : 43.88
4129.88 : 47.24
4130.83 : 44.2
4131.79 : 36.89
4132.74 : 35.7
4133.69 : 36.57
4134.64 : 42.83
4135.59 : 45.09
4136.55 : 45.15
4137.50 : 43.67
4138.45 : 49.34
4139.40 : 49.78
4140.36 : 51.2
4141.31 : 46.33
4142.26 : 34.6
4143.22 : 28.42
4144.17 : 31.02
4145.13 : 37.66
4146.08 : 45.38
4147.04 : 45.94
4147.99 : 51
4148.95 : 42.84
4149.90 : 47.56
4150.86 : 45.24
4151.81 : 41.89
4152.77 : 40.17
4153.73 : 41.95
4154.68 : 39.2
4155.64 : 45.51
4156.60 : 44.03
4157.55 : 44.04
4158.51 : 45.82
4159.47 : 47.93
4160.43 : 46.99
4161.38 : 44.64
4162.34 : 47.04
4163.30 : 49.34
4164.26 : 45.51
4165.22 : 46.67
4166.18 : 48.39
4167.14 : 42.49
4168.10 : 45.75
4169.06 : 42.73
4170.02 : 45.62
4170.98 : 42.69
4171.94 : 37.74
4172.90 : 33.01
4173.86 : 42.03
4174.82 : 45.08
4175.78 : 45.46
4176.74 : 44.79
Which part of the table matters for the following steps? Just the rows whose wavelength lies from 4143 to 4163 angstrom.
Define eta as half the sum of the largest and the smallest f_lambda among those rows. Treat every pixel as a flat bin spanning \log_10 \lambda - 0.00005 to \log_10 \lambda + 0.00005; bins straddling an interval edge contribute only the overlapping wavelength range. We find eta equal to 39.7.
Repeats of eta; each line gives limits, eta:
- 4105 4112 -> 43.0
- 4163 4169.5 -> 45.9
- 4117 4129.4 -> 44.9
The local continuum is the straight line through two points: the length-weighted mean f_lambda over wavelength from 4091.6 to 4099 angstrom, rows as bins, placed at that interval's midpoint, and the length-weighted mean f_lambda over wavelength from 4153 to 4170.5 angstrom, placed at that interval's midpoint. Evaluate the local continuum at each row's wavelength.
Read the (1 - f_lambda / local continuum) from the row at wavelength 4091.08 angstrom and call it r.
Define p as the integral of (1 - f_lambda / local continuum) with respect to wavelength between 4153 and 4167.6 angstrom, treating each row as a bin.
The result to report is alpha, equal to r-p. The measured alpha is 0.0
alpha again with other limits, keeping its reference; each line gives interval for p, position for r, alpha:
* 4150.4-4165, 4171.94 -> 0.0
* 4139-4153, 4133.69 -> -0.6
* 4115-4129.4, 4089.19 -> -0.3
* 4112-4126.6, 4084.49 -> 0.1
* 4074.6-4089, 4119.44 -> -0.8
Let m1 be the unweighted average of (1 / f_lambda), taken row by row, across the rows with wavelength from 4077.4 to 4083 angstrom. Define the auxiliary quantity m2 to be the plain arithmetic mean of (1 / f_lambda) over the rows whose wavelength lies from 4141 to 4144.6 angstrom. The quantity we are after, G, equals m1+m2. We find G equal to 0.053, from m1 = 0.024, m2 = 0.0295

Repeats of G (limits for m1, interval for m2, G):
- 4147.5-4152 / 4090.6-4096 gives 0.043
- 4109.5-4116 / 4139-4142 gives 0.043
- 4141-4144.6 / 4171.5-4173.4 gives 0.058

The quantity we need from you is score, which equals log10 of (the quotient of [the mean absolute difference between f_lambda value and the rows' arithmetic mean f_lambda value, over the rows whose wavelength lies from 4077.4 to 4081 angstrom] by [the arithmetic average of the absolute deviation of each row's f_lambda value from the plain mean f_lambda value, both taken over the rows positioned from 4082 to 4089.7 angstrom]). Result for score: -0.38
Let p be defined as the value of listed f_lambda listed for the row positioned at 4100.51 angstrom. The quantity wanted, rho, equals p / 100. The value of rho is 0.40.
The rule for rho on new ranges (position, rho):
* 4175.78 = 0.45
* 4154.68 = 0.39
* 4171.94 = 0.38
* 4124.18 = 0.49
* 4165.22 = 0.47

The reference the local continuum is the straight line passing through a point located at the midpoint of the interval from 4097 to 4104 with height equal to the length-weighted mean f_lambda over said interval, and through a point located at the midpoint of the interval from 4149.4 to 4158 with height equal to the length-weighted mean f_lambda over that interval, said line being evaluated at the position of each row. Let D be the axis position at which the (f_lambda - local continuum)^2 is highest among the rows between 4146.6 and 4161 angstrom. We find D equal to 4147.99 angstrom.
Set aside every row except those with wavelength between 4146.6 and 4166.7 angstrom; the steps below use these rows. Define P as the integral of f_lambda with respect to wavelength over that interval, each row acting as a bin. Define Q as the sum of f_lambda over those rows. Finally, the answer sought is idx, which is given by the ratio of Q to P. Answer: 1.045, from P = 911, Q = 952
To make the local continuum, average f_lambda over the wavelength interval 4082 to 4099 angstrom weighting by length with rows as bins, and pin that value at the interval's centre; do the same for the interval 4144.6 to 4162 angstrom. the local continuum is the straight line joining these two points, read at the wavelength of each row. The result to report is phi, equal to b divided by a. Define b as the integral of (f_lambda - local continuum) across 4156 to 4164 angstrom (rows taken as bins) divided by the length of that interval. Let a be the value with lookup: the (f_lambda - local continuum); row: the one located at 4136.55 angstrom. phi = 7.4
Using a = 0.3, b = 2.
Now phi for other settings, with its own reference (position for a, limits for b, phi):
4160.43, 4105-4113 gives -0.8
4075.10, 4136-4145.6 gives 0.7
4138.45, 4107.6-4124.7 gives -0.1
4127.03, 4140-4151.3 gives -2.8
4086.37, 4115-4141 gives 0.6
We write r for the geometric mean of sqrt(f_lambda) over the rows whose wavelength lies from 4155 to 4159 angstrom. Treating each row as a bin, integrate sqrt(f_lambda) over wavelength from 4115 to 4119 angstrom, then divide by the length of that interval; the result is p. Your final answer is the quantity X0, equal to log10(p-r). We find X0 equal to -0.92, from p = 6.82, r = 6.70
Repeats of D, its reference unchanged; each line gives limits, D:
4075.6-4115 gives 4093.91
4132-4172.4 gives 4143.22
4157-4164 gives 4163.30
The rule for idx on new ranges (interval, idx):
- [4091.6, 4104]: 1.048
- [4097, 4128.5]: 1.048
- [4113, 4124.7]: 1.026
